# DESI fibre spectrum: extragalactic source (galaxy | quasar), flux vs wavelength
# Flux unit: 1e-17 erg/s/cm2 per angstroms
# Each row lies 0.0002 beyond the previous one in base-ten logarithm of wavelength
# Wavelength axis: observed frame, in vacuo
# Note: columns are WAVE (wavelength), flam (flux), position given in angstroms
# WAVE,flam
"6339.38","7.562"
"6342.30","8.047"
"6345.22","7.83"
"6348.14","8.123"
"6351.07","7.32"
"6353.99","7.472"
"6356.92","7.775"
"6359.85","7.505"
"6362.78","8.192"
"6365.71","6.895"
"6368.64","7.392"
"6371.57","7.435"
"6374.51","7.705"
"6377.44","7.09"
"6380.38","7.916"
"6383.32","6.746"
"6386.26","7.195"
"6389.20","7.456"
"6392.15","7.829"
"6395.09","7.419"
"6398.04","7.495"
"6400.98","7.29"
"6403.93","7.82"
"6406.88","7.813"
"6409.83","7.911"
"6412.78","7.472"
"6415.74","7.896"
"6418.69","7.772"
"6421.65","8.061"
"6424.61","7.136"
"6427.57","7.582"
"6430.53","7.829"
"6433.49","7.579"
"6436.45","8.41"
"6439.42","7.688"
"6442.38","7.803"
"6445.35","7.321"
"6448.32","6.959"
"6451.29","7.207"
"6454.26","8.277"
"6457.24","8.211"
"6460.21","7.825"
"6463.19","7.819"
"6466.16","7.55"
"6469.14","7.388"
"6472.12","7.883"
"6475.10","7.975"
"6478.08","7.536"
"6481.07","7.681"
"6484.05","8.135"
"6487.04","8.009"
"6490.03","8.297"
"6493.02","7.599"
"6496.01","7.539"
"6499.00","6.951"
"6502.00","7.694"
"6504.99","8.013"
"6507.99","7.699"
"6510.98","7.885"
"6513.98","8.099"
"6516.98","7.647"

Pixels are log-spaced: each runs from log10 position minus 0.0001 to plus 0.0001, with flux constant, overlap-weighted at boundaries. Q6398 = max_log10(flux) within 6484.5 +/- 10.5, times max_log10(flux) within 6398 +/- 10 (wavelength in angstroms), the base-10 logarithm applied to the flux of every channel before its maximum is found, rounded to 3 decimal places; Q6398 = 0.821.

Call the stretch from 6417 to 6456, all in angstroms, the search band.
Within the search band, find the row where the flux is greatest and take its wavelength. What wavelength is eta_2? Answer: 6436.45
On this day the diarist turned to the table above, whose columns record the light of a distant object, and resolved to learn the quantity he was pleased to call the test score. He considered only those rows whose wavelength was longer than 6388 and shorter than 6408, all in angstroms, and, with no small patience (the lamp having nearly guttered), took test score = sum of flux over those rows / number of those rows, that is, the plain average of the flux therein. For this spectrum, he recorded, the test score 7.59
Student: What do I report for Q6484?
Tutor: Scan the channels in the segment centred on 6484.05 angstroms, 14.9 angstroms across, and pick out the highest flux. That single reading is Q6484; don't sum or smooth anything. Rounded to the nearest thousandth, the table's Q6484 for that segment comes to 8.297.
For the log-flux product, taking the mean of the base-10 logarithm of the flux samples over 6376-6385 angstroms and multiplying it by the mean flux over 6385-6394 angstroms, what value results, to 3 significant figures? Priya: 6.44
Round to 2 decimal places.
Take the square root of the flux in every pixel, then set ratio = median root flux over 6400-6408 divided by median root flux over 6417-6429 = 1.01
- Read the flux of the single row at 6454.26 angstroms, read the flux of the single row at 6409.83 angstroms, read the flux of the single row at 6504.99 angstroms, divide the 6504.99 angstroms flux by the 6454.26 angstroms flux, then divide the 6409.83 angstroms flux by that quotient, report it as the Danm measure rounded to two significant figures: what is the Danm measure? 8.2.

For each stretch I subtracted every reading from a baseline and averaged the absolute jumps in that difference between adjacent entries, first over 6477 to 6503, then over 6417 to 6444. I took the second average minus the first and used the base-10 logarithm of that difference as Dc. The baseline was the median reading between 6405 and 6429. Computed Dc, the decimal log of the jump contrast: -1.04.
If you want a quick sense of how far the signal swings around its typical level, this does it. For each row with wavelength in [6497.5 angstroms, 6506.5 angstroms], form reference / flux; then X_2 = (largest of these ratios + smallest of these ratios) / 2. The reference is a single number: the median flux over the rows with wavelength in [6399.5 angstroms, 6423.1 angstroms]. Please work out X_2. 1.05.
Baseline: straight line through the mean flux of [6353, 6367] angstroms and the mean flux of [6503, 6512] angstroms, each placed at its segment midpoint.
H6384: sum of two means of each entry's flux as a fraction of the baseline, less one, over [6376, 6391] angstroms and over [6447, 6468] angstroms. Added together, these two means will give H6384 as -0.053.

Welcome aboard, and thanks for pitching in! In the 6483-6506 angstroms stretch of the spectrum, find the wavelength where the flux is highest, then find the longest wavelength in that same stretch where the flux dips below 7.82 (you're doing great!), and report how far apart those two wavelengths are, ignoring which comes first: 12.0 angstroms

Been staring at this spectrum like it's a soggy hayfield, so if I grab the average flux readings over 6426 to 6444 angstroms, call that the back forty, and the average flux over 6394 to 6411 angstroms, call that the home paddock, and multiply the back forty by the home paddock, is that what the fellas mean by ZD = 59.6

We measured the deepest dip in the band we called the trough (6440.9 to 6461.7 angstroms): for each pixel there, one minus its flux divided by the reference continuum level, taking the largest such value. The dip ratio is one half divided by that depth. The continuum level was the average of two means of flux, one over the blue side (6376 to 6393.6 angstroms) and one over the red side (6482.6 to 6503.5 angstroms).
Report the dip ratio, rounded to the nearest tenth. 6.3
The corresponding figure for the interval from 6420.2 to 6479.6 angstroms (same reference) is 6.3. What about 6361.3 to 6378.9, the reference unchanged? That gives 5.7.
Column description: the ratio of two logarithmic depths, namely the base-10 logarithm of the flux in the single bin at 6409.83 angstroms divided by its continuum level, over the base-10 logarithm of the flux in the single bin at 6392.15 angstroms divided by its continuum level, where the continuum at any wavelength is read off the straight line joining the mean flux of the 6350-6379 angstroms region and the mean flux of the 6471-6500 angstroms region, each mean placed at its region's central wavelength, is 1.1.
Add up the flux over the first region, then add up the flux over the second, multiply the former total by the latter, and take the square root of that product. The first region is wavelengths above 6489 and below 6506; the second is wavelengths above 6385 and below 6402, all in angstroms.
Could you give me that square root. 45.4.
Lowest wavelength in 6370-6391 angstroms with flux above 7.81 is 6380.38 angstroms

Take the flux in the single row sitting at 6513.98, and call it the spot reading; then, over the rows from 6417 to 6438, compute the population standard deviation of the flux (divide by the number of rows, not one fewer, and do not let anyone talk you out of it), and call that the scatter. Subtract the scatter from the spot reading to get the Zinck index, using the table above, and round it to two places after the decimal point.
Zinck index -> 7.73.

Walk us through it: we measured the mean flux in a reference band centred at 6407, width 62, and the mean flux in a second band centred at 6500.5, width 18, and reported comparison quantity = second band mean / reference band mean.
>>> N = 1.00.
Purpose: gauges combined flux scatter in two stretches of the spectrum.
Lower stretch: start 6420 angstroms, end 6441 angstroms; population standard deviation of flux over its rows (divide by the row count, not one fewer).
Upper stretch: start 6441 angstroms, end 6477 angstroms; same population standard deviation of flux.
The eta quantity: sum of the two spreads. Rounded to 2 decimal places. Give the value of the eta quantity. 0.76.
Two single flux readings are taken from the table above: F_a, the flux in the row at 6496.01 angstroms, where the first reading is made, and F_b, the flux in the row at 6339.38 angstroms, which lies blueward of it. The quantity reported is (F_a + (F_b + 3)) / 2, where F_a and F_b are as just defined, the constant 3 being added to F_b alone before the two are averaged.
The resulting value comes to 9.1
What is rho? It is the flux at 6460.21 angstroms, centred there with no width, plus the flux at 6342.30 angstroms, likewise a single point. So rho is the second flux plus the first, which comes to 15.9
